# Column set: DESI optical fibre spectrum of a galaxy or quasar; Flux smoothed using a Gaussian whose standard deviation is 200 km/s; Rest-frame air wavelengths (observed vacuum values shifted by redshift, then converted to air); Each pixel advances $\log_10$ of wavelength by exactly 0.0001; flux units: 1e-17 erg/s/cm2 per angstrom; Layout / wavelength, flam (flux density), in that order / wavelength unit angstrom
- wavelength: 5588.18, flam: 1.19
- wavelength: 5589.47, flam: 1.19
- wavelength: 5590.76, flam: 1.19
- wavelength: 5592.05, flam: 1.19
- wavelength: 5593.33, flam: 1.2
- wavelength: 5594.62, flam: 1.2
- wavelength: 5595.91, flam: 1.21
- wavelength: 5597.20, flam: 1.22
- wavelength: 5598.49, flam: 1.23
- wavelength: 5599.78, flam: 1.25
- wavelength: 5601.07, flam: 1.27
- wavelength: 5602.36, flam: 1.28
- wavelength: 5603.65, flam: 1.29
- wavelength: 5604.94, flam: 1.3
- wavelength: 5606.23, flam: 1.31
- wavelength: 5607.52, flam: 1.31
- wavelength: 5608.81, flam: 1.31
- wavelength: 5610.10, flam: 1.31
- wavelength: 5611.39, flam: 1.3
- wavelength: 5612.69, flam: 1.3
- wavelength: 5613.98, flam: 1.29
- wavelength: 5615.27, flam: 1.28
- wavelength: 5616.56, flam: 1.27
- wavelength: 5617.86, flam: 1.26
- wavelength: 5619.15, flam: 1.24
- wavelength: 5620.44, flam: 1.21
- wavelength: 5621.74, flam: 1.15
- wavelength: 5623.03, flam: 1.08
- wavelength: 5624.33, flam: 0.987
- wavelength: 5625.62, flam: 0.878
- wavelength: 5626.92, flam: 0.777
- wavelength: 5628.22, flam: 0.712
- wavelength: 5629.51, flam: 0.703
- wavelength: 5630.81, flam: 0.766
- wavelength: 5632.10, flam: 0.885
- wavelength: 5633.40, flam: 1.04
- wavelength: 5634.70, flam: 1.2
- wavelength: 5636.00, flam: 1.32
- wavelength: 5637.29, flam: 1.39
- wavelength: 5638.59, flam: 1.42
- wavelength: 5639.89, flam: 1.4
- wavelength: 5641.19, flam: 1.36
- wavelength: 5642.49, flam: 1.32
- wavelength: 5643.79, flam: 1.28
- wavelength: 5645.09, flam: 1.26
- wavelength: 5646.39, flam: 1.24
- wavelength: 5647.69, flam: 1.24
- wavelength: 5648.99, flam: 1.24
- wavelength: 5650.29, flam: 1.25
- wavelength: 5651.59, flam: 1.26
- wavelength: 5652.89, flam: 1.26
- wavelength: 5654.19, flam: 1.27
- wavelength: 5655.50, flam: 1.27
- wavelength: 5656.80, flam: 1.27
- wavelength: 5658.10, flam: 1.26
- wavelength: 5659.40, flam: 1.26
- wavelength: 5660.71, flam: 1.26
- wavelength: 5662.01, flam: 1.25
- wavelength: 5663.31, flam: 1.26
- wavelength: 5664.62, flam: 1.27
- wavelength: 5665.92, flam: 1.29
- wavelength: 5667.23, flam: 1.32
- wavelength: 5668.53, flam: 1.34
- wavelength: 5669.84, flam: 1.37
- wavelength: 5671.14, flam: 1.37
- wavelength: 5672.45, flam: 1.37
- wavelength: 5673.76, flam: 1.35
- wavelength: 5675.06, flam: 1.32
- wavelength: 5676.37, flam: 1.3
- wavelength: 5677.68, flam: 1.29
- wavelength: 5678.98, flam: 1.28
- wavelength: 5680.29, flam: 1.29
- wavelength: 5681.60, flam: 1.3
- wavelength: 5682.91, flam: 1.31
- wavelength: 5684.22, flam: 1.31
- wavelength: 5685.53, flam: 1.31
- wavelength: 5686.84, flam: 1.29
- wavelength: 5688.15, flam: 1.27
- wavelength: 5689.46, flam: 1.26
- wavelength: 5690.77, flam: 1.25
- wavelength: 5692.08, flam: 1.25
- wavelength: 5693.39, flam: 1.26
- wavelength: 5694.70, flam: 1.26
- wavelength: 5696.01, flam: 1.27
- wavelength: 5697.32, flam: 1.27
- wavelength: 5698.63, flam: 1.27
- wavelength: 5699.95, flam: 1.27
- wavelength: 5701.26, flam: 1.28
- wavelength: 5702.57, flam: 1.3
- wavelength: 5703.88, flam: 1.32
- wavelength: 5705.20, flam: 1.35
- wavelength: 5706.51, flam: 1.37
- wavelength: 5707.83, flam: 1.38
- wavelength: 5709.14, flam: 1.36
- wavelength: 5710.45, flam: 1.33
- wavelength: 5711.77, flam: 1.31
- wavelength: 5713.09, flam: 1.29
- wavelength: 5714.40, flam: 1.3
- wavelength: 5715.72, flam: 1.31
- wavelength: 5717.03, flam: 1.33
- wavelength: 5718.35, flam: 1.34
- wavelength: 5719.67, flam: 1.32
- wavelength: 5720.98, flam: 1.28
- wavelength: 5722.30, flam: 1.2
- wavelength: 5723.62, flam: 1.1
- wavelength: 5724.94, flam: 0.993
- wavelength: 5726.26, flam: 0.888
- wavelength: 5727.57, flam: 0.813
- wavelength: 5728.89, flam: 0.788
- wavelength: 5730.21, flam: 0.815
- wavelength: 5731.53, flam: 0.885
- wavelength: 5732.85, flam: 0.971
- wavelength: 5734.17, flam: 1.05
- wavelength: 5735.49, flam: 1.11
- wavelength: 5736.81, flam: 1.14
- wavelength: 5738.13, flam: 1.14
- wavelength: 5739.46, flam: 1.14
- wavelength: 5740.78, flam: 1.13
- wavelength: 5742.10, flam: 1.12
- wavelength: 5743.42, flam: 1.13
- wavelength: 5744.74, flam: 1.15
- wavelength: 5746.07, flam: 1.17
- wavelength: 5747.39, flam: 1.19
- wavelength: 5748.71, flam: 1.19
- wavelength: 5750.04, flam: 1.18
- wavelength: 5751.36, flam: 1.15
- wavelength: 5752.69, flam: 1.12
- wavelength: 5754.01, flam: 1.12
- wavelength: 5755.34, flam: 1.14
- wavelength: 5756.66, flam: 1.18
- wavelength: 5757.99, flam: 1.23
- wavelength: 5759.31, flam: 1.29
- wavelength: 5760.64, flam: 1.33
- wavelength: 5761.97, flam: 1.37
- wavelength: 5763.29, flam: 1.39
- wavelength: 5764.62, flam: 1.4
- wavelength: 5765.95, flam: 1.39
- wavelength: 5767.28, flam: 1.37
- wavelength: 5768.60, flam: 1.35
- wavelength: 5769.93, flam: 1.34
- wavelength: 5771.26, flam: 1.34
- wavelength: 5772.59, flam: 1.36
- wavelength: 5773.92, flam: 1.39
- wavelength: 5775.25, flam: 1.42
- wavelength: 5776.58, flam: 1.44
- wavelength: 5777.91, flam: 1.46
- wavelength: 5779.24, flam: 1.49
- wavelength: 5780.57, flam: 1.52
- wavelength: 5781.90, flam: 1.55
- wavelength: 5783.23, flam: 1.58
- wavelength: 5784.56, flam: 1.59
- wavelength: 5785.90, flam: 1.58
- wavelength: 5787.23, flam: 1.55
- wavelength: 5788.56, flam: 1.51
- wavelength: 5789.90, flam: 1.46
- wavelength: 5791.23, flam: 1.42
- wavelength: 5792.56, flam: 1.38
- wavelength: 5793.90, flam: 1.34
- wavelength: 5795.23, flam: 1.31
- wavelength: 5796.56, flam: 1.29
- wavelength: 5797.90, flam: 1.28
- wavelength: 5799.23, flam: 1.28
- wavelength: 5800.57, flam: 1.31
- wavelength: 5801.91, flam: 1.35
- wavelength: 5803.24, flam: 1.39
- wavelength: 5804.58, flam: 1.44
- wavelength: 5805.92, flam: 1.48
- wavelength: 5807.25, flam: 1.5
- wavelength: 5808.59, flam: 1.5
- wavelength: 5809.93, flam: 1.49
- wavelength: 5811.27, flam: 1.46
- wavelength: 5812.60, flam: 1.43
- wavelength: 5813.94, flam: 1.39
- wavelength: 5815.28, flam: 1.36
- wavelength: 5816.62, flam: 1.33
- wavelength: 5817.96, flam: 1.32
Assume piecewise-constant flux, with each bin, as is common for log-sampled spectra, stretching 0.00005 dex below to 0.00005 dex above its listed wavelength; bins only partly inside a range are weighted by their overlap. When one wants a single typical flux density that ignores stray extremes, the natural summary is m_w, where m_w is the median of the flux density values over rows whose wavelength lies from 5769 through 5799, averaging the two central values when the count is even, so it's 1.43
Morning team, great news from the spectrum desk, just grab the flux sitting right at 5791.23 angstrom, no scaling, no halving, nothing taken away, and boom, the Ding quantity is 1.42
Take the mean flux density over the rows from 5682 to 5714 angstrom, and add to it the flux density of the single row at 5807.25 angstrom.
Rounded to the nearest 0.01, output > 2.80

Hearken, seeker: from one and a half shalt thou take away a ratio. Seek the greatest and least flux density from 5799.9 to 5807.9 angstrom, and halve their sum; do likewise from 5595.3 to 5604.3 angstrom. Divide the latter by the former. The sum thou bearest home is 0.61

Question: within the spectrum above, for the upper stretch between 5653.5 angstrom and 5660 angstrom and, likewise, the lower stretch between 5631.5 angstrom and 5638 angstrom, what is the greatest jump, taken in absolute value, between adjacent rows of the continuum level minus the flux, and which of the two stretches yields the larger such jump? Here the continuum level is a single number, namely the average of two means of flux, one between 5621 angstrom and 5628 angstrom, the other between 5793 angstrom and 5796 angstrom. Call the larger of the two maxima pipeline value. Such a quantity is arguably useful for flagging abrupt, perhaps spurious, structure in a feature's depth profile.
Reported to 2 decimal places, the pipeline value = 0.16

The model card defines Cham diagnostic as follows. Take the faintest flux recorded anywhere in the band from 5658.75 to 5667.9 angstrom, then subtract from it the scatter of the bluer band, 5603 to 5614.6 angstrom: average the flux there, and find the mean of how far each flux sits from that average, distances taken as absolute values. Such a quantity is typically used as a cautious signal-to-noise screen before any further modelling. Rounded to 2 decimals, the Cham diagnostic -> 1.24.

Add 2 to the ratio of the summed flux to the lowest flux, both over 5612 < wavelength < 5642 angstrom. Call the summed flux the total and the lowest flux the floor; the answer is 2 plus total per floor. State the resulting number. 38.9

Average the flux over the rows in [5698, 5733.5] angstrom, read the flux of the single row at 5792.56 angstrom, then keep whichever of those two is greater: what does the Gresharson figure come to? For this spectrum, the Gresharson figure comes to 1.38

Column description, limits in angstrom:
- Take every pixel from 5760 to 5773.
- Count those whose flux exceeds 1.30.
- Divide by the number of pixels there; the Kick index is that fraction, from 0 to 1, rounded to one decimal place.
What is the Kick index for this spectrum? 1.0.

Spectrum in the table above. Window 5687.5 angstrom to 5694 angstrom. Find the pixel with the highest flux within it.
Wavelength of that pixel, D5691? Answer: 5688.15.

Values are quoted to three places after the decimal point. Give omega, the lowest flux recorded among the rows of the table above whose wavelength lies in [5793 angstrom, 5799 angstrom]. 1.280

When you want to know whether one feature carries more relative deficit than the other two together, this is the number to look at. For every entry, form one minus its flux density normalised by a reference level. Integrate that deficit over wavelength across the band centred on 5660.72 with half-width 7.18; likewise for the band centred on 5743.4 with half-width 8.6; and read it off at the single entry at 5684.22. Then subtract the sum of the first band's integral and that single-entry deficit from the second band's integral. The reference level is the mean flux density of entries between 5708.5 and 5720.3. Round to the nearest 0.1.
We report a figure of 1.7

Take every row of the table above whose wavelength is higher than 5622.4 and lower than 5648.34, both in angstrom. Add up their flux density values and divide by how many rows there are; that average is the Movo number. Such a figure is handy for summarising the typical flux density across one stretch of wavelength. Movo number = 1.11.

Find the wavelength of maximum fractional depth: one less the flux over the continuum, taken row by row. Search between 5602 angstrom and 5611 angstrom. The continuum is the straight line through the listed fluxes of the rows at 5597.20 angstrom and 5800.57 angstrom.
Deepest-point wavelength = 5602.36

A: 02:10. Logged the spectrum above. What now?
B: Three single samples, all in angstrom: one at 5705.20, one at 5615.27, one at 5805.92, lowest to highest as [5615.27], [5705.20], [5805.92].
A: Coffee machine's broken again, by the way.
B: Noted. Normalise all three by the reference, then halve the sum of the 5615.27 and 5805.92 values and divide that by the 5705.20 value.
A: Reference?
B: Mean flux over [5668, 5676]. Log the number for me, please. 1.02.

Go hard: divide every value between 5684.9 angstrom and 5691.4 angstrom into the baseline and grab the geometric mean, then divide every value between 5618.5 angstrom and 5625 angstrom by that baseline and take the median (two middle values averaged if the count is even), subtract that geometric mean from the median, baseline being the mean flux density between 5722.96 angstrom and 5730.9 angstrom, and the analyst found 0.6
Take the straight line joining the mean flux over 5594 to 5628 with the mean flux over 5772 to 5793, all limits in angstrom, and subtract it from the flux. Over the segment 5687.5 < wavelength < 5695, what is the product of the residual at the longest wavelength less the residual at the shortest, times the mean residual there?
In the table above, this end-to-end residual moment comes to 0.0016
